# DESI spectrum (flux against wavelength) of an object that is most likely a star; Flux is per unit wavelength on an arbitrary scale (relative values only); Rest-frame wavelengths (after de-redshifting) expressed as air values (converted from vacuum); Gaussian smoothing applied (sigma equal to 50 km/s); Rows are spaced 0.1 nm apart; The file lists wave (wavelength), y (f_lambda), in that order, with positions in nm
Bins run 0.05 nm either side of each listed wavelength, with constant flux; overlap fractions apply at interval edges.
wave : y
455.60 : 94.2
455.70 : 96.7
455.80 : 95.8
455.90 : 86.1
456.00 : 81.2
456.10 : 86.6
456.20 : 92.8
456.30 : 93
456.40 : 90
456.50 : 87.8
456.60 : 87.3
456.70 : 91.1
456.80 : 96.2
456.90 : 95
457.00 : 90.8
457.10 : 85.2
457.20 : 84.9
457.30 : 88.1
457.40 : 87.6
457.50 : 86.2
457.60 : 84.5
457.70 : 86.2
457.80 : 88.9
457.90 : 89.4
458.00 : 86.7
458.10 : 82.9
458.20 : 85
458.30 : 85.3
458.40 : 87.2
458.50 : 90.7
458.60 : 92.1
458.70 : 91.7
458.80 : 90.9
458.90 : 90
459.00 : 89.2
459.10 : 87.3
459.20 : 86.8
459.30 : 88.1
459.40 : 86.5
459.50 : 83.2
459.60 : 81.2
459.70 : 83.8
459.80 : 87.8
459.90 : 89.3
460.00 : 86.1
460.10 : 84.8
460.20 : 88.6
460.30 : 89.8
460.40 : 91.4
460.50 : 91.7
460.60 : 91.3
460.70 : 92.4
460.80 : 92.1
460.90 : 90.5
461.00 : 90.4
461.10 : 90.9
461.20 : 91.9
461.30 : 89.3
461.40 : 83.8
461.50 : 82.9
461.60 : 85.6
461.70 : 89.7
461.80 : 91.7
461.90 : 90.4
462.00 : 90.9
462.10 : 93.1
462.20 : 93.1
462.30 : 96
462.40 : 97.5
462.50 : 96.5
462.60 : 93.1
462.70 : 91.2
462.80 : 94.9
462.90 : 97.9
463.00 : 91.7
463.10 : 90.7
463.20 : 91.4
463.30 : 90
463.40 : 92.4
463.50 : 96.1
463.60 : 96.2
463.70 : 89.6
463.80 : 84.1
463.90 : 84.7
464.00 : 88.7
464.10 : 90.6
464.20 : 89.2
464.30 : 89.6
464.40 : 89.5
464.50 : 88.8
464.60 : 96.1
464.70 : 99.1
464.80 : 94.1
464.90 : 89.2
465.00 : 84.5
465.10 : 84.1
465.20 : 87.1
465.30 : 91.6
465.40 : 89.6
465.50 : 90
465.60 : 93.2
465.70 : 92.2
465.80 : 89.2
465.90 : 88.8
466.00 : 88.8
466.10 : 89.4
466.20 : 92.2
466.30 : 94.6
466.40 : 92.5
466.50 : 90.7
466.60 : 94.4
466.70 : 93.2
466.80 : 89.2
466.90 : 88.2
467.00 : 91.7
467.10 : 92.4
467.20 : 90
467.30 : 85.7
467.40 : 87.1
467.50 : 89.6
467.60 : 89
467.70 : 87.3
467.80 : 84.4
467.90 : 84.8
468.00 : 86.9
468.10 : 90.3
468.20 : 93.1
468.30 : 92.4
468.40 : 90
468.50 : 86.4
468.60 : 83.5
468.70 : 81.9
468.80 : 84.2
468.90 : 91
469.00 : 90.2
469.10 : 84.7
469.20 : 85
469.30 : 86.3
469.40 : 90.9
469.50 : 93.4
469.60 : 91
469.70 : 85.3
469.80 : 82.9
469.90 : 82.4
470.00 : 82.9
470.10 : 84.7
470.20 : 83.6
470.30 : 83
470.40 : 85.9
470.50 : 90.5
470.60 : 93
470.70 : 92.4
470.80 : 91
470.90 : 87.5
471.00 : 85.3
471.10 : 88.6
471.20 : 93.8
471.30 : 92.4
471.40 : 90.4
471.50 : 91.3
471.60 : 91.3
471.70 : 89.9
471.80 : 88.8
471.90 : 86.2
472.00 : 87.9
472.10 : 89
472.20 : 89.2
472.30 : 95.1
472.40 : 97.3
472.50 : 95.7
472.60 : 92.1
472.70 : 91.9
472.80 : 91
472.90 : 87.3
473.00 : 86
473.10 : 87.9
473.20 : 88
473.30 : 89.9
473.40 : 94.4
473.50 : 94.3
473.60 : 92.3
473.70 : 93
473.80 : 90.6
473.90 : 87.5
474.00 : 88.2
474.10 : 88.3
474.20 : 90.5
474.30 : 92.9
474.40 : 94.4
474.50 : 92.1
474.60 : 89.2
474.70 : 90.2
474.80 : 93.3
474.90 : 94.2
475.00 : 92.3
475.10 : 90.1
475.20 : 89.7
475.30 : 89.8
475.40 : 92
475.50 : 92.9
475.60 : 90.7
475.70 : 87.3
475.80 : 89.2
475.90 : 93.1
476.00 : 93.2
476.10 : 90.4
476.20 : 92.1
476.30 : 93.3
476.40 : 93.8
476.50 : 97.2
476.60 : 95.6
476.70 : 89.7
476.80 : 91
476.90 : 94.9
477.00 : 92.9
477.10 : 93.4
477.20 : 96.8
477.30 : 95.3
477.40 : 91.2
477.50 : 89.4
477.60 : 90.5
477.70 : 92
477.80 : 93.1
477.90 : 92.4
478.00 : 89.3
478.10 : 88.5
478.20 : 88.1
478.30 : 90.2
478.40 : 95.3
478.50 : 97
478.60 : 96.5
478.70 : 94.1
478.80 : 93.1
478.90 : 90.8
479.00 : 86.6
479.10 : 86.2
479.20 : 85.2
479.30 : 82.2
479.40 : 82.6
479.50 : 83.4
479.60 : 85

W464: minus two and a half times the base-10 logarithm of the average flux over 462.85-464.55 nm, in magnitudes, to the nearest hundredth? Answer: -4.89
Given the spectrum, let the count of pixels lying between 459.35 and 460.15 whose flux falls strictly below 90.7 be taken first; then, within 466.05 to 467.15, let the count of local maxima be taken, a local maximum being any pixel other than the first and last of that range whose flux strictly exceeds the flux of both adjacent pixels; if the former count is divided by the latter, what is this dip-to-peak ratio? 4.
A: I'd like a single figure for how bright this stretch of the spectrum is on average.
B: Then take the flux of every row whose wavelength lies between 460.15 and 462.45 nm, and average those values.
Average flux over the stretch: 90.7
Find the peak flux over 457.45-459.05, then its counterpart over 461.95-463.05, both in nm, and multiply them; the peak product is 9017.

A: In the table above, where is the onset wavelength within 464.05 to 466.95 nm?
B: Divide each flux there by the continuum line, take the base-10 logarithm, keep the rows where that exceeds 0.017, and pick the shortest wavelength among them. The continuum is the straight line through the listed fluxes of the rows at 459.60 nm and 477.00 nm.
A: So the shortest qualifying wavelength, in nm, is 464.10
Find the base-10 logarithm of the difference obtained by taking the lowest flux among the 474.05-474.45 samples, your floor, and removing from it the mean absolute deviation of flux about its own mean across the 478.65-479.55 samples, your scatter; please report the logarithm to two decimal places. 1.93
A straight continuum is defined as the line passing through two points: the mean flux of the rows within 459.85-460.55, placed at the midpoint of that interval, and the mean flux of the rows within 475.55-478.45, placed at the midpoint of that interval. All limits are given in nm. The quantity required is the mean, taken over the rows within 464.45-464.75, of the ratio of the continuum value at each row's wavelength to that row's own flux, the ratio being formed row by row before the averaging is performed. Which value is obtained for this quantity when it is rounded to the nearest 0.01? 0.95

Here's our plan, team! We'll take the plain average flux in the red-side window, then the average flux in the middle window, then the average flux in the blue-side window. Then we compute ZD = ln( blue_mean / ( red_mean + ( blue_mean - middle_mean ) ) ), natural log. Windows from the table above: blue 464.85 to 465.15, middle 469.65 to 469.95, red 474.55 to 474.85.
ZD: -0.082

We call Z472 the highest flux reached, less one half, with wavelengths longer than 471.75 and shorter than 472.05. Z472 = 88.3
